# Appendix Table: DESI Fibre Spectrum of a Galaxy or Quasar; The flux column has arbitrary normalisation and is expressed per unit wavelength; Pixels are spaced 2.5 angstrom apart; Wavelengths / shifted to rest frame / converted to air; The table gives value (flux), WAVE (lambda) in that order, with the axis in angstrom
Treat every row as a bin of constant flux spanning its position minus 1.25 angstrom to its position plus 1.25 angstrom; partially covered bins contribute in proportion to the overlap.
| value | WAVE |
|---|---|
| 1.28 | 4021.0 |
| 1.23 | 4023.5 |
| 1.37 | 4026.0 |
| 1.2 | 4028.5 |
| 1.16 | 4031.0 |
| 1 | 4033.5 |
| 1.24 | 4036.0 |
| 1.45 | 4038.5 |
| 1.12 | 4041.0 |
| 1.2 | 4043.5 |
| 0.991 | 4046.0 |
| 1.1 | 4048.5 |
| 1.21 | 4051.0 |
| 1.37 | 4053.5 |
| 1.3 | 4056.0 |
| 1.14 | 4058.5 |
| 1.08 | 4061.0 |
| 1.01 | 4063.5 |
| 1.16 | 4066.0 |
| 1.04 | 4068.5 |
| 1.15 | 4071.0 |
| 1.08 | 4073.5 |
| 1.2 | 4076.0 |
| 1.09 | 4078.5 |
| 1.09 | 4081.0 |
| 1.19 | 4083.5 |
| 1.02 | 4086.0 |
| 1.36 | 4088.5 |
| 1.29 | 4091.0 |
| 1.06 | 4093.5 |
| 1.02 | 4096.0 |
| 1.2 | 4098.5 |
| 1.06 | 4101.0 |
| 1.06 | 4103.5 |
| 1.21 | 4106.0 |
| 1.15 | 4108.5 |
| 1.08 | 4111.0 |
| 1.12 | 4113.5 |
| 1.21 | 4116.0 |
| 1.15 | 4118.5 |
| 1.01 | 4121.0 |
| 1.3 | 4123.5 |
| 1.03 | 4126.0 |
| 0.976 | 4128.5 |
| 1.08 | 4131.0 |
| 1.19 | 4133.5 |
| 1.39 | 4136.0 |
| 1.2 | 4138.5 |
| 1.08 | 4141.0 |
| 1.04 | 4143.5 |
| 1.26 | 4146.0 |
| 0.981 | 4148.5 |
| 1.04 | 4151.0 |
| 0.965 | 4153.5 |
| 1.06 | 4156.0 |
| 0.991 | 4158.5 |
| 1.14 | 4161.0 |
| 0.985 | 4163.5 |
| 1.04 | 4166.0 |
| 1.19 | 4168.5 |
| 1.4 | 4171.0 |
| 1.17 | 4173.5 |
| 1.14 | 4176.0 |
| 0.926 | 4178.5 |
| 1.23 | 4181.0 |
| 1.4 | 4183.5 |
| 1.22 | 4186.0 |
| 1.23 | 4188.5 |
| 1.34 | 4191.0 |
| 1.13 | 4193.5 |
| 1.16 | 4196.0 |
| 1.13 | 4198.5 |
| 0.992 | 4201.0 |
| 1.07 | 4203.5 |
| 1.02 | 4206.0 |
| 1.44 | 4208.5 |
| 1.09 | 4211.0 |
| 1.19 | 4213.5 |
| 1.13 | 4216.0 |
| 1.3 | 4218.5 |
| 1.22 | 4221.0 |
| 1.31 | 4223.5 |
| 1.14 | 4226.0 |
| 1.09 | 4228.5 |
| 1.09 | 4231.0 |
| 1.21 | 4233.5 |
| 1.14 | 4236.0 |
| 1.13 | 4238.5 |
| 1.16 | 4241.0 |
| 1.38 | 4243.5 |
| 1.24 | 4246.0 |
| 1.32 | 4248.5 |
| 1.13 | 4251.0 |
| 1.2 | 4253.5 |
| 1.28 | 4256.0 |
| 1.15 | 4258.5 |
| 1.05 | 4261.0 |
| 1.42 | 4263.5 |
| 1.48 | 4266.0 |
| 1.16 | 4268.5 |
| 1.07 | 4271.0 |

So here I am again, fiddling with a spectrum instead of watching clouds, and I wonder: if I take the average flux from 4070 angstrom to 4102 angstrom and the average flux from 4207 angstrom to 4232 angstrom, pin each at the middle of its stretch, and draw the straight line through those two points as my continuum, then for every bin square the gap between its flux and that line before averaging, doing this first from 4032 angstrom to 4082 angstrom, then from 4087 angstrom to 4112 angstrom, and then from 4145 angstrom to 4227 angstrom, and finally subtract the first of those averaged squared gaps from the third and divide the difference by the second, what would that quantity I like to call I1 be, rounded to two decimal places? 0.25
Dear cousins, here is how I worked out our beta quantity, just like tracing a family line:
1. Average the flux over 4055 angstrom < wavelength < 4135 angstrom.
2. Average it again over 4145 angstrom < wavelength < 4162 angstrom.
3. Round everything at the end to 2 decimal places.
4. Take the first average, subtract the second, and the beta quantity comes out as 0.07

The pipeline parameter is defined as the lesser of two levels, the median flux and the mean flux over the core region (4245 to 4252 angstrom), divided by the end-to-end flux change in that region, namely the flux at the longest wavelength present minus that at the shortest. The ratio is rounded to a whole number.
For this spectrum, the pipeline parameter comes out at -11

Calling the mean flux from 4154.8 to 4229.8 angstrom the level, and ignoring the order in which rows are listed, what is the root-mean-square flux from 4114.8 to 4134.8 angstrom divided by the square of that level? 0.83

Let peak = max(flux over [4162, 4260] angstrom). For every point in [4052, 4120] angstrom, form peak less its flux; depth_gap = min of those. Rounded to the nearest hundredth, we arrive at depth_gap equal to 0.07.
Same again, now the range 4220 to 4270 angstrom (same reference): -0.04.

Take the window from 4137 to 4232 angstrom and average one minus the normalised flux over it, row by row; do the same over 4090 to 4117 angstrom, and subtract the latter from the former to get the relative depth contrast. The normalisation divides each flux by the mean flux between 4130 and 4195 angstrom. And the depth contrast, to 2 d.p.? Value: -0.01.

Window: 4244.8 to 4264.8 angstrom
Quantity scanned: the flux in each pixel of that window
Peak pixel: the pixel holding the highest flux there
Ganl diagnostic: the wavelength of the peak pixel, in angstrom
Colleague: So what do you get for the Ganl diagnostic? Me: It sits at 4263.5 angstrom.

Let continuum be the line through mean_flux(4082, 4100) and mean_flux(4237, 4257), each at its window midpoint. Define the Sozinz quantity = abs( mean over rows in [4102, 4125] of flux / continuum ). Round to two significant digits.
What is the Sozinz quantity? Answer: 0.98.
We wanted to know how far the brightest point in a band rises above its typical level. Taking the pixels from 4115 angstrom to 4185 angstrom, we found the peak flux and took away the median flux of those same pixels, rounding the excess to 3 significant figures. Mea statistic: 0.290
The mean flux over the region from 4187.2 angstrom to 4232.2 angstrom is 1.17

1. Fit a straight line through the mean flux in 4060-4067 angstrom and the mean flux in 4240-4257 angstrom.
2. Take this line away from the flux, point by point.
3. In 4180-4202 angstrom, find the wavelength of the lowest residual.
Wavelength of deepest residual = 4201.0 angstrom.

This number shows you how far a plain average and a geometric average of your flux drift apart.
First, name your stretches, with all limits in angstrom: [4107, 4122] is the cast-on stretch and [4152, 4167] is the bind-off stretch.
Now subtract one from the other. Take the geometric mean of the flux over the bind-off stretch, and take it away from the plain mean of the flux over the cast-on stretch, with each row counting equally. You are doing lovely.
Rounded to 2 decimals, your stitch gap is 0.09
